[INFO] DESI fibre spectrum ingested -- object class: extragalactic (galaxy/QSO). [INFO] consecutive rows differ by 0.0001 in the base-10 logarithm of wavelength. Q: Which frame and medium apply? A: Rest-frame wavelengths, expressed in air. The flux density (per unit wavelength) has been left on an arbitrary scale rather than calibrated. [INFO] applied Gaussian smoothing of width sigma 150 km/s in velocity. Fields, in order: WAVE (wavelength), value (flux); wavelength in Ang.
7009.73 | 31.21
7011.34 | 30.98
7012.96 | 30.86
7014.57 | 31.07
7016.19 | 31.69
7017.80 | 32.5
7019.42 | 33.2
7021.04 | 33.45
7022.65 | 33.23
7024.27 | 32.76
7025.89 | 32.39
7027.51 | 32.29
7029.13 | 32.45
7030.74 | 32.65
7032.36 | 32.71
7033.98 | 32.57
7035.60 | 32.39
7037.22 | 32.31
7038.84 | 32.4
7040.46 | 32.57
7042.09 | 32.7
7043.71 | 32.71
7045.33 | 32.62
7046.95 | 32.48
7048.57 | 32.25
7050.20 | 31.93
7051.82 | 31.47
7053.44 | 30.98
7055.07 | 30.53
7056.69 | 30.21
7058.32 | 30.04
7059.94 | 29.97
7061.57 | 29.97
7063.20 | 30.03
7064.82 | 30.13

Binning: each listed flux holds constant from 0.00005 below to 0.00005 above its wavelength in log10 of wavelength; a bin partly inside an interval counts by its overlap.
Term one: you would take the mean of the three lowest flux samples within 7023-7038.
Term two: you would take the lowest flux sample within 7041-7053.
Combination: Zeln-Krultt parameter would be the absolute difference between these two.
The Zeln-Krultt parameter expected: 0.9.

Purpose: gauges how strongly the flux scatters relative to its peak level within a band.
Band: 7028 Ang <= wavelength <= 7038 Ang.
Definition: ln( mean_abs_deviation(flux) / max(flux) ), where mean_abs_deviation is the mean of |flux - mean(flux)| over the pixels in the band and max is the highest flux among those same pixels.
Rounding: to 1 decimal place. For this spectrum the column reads -5.5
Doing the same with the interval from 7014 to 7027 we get -4.0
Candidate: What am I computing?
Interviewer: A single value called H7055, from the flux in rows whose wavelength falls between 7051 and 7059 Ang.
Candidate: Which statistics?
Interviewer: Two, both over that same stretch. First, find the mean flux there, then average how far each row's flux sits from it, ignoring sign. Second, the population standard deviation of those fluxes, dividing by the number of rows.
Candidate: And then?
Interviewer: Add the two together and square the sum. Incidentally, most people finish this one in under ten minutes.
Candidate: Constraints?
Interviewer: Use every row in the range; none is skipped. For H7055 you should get 1.0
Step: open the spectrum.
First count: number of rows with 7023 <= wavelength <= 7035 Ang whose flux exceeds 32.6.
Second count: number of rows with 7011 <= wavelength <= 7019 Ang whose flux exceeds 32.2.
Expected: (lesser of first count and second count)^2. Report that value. 1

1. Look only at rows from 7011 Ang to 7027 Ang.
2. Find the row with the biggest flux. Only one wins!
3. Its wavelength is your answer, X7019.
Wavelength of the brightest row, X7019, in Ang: 7021.04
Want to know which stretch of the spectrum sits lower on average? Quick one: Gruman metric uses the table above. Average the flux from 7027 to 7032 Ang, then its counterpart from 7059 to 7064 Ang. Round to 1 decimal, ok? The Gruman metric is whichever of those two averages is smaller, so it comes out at 30.0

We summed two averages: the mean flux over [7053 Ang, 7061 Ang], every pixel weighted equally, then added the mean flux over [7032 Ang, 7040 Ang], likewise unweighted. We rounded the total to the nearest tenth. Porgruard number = 62.8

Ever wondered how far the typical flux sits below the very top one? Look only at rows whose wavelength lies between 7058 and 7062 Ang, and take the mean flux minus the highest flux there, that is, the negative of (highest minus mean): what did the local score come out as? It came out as 0.0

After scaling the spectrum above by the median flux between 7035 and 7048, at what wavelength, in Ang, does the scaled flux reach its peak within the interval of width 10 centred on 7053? 7048.57 Ang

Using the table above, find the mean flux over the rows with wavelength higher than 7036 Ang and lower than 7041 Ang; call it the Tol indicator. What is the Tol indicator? 32.4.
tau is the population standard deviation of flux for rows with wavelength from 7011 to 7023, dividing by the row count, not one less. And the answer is 1.0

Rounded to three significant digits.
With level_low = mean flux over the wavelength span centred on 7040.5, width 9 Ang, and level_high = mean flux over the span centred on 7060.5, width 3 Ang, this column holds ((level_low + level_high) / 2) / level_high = 1.04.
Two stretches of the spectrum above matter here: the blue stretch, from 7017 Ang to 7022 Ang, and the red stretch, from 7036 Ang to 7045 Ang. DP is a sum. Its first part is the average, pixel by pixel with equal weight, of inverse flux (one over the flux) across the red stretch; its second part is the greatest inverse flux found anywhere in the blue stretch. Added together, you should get 0.0615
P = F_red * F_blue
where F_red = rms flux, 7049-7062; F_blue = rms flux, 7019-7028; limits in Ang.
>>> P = 1008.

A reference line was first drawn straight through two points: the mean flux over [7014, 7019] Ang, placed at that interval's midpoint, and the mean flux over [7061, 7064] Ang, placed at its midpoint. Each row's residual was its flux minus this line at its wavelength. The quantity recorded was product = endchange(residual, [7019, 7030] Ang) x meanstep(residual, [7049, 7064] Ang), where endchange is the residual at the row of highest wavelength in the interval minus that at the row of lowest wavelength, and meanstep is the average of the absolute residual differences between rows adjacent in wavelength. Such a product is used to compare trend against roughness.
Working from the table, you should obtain -0.08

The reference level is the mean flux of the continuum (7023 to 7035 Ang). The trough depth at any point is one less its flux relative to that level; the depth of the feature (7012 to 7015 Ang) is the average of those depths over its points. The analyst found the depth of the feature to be 0.049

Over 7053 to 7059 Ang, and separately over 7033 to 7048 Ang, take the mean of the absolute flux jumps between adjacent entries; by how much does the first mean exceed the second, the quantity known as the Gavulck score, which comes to 0.20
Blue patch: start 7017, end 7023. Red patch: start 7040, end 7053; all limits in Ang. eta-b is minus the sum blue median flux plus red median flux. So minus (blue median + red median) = -65.7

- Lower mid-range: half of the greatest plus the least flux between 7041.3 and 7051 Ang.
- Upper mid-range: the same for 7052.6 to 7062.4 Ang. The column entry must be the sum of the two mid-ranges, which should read 62.8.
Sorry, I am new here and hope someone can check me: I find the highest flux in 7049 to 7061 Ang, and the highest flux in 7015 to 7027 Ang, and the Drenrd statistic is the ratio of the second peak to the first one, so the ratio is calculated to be 1.048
